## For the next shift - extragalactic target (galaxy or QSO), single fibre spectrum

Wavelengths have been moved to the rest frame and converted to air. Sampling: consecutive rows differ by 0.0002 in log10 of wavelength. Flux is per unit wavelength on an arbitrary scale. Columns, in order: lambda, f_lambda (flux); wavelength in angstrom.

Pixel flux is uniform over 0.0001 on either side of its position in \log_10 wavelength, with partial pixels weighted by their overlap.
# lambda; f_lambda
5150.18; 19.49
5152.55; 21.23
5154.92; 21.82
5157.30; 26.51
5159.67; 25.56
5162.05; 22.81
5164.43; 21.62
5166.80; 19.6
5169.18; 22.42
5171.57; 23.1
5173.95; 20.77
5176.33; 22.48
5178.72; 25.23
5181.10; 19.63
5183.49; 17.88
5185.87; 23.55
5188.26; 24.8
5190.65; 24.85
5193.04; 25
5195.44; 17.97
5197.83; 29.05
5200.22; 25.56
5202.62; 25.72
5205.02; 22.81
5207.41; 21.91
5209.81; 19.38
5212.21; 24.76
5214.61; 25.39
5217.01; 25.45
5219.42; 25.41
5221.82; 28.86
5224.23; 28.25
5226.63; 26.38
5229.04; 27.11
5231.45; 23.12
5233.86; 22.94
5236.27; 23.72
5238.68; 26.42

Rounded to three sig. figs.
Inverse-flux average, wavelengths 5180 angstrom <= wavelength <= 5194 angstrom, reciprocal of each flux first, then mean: 0.0450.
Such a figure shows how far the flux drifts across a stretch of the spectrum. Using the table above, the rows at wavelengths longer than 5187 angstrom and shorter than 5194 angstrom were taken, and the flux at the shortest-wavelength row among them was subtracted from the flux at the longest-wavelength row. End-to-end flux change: 0.2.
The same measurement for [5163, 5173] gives 1.5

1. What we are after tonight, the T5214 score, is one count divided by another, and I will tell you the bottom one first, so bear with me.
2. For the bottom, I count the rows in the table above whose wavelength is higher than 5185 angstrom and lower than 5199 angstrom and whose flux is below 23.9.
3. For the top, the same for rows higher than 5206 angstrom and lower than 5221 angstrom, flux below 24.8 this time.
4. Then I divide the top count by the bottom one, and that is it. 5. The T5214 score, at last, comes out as 1.5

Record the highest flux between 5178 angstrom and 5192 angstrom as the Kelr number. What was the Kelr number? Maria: 25.23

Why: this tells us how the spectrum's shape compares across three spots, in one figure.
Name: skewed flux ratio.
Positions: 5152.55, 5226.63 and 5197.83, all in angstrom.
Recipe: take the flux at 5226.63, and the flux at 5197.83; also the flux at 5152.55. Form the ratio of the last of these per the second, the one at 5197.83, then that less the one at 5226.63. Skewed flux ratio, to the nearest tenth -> -25.6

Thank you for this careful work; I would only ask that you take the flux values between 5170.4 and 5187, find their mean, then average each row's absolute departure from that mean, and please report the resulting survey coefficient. 2.04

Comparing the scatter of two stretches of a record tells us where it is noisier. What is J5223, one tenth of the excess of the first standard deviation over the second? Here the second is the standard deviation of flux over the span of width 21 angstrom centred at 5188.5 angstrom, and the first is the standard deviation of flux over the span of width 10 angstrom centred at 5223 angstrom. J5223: -0.22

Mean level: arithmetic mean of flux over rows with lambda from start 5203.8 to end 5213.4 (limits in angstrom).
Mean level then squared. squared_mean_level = 494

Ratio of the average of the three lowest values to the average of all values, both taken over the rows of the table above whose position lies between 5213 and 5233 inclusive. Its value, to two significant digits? 0.94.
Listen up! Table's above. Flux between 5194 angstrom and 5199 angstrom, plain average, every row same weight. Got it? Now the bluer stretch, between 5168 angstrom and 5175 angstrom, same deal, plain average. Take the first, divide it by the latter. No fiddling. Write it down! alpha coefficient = 1.06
